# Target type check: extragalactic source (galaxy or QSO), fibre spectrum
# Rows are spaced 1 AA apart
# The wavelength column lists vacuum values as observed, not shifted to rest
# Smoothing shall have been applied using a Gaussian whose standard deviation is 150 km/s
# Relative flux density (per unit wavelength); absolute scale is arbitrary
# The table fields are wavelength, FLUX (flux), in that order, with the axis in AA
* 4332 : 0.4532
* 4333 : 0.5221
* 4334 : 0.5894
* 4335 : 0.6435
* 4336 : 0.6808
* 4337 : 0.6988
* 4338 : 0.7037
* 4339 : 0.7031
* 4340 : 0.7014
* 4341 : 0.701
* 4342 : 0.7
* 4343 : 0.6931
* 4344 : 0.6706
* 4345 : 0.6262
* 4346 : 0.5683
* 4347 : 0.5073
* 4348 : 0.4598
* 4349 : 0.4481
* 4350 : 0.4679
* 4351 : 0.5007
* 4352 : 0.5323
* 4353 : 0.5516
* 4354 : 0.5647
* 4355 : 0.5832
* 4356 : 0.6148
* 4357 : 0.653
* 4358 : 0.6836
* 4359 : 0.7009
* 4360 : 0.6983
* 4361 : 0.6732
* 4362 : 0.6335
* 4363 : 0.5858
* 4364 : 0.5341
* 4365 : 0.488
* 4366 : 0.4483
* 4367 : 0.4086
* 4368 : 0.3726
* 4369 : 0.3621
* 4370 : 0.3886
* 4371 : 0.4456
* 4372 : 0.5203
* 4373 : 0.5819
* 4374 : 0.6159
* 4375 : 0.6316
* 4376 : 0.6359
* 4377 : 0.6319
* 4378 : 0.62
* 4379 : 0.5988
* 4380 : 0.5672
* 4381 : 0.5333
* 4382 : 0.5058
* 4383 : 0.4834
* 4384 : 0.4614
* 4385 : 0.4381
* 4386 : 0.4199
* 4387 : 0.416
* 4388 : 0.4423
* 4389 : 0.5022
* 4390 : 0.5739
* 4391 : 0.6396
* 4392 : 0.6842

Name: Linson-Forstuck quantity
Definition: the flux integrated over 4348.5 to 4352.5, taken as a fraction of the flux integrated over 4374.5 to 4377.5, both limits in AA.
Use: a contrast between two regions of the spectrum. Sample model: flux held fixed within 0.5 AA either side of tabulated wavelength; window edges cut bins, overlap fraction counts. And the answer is 1.0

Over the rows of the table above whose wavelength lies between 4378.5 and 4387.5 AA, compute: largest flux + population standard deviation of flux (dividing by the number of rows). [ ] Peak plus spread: 0.66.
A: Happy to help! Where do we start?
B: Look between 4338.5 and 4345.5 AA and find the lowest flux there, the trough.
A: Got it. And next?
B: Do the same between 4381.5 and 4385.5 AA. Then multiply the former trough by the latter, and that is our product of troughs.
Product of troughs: 0.27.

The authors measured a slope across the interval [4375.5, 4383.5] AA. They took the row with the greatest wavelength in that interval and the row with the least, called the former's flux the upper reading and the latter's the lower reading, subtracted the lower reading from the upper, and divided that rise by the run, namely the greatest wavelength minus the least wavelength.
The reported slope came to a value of -0.02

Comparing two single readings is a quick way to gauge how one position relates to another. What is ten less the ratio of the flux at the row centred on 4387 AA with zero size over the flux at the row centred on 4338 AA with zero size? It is 9.41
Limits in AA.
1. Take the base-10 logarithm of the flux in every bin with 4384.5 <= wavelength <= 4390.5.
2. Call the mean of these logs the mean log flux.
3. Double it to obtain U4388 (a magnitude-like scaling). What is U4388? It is -0.670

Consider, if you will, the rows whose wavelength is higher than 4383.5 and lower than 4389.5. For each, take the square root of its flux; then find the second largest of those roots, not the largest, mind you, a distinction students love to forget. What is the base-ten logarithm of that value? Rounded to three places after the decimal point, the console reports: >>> -0.168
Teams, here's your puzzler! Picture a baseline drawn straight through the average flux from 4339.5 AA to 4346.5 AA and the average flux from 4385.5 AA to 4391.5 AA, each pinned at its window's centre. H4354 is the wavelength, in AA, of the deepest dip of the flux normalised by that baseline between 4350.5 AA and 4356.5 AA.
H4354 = 4351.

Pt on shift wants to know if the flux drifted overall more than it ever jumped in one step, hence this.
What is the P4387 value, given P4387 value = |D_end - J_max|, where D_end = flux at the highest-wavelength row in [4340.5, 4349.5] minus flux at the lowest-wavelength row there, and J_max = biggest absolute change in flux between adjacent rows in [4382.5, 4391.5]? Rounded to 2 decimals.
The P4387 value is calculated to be 0.32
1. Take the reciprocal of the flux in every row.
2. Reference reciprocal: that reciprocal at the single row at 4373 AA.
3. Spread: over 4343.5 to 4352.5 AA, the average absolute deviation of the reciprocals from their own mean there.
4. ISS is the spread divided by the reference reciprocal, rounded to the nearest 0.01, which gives 0.12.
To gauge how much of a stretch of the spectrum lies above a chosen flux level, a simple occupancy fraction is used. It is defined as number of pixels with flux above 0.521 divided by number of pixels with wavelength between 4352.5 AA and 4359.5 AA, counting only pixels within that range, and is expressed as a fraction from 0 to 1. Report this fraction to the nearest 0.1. 1.0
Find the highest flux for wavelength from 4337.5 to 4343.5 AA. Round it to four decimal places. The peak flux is 0.7037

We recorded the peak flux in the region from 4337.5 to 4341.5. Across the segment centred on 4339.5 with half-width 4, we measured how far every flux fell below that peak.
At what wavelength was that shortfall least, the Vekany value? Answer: 4338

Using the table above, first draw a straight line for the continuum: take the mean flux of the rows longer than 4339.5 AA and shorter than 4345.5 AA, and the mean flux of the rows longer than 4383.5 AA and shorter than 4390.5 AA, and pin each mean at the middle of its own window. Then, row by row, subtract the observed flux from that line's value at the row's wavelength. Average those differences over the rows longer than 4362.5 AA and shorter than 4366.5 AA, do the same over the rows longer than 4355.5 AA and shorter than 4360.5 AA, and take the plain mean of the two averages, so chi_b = -0.002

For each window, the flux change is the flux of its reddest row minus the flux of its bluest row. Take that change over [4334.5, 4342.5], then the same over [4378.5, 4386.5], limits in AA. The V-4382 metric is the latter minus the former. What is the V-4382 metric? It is -0.24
